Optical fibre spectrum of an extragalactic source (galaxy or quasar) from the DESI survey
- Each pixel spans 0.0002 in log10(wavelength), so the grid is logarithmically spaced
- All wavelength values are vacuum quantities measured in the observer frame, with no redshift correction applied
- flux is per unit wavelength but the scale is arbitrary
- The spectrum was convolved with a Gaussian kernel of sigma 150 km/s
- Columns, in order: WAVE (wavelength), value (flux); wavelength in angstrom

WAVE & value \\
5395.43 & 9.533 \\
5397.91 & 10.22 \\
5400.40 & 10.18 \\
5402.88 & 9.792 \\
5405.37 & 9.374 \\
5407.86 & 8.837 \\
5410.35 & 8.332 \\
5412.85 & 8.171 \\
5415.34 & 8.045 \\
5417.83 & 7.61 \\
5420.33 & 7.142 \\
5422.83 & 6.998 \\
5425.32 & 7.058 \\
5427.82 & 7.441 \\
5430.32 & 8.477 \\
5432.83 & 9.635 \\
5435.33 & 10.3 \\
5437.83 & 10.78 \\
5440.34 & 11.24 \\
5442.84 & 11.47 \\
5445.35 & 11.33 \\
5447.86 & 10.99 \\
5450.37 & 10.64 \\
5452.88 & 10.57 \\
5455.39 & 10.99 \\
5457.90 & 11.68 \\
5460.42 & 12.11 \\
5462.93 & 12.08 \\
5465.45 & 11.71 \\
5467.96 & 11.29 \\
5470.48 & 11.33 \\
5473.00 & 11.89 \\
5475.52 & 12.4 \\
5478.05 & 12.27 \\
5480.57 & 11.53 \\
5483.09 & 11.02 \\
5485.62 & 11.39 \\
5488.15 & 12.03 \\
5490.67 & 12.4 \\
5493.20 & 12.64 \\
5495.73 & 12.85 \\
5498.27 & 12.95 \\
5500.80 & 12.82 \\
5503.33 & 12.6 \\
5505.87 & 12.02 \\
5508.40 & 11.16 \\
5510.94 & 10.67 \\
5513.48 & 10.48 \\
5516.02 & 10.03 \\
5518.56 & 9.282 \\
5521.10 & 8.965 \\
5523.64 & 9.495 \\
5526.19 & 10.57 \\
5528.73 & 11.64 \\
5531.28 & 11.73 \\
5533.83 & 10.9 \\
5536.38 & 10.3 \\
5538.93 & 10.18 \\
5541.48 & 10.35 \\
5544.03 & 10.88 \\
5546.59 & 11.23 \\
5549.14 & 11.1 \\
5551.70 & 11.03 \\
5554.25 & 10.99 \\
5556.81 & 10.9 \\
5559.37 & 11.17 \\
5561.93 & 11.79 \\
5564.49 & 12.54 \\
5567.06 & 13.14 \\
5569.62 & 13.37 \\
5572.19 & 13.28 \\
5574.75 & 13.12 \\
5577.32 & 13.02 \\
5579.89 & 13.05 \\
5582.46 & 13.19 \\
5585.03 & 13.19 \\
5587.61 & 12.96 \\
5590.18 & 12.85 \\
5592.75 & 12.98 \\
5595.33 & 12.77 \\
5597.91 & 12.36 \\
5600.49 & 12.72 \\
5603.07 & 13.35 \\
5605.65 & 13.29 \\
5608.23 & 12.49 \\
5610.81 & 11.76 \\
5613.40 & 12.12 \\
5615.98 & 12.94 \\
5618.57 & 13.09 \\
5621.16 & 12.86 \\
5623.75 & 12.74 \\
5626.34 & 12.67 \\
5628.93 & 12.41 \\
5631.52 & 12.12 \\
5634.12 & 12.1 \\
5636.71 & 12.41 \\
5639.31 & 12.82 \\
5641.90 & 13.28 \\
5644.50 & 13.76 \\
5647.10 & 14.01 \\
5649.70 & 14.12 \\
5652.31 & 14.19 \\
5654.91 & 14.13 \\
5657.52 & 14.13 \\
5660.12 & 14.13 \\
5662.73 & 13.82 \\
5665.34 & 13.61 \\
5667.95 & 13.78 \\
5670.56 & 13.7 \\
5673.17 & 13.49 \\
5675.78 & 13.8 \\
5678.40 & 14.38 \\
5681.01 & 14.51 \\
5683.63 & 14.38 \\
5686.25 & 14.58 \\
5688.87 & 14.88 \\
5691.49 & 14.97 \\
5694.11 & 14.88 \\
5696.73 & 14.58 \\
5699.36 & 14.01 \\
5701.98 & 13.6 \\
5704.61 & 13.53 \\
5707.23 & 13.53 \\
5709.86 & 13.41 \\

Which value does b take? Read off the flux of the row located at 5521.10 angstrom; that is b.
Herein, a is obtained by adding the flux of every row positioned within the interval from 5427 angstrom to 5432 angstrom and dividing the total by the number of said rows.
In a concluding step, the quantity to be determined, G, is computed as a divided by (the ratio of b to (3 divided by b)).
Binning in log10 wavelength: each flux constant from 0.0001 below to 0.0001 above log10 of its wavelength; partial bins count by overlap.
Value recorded 0.30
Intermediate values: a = 8.0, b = 8.965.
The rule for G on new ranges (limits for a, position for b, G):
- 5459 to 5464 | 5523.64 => 0.40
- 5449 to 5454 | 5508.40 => 0.26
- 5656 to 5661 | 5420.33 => 0.83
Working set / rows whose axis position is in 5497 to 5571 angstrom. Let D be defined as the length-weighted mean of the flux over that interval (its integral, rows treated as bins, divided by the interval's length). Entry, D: 11.2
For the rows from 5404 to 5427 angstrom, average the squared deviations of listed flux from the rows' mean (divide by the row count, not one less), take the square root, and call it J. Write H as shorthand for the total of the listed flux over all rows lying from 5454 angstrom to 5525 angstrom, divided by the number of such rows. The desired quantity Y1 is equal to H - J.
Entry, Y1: 10.7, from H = 11.5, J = 0.78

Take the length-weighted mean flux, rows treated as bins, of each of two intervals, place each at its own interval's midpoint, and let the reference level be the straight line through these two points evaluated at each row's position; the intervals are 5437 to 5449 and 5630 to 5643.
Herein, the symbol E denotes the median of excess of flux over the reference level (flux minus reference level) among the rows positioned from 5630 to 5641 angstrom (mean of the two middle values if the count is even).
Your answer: -0.3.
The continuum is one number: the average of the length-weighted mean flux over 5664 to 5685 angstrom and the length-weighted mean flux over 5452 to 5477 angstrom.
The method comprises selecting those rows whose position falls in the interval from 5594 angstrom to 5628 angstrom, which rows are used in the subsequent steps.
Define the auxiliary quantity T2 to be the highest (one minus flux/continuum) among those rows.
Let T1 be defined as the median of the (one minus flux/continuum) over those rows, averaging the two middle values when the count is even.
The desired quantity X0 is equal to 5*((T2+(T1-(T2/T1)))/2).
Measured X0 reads -50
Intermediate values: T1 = 0.00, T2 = 0.08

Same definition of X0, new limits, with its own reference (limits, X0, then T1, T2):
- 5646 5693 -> -2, -0.10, -0.05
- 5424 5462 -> -6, 0.16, 0.45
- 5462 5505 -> -6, 0.06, 0.14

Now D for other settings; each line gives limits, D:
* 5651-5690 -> 14.1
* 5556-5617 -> 12.7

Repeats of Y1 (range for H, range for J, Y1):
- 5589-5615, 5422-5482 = 11.1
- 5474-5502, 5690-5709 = 11.6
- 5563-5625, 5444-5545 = 11.9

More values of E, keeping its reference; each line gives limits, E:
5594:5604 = 0.5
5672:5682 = 1.3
